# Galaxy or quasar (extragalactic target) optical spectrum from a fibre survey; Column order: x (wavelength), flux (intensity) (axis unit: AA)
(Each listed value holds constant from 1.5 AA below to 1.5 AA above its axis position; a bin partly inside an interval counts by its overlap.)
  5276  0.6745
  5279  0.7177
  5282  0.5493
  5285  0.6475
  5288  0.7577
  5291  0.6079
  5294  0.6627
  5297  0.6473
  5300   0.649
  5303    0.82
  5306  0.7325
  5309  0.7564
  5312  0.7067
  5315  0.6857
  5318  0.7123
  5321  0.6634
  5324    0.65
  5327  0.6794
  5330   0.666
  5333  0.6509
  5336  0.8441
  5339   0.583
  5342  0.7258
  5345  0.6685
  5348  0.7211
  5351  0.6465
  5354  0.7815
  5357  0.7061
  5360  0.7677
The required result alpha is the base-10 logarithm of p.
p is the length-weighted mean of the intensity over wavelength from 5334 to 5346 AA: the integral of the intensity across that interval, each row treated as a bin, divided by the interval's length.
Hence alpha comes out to -0.152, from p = 0.70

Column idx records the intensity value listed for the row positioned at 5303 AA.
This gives 0.82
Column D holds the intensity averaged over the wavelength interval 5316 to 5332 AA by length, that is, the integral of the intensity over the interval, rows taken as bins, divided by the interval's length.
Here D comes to 0.67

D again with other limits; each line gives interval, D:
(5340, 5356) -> 0.70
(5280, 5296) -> 0.65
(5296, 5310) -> 0.72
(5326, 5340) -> 0.69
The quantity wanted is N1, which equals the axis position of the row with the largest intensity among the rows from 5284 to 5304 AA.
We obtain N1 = 5303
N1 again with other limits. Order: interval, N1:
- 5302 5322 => 5303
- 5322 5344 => 5336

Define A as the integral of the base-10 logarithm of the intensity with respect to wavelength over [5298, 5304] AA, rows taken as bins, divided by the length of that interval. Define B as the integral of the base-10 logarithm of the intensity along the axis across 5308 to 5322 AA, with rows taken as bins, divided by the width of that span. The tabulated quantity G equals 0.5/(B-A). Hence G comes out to -72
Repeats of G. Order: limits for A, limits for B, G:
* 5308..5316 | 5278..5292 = -12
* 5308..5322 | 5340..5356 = -729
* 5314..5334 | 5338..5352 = -475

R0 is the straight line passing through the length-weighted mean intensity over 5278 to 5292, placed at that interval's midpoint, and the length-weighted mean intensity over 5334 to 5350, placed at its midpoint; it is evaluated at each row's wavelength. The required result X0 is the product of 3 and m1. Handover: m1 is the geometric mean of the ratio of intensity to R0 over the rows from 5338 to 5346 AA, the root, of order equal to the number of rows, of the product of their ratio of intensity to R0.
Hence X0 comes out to 2.79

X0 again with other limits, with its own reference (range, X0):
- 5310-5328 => 2.99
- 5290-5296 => 2.88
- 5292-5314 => 3.17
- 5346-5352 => 2.88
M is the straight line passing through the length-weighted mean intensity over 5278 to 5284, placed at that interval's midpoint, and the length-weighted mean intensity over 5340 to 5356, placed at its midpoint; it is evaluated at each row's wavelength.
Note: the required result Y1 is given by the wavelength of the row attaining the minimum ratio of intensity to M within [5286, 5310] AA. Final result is 5291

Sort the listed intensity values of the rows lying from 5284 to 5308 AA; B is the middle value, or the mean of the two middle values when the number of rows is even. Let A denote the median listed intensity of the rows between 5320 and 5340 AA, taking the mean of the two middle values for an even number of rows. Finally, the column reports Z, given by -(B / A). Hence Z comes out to -0.99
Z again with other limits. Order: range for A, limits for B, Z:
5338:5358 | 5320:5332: -0.94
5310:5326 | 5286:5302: -0.95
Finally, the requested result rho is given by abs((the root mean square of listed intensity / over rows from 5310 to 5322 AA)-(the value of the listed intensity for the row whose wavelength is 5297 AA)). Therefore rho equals 0.04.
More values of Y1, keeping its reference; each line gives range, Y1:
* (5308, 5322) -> 5321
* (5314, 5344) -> 5339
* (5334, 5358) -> 5339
